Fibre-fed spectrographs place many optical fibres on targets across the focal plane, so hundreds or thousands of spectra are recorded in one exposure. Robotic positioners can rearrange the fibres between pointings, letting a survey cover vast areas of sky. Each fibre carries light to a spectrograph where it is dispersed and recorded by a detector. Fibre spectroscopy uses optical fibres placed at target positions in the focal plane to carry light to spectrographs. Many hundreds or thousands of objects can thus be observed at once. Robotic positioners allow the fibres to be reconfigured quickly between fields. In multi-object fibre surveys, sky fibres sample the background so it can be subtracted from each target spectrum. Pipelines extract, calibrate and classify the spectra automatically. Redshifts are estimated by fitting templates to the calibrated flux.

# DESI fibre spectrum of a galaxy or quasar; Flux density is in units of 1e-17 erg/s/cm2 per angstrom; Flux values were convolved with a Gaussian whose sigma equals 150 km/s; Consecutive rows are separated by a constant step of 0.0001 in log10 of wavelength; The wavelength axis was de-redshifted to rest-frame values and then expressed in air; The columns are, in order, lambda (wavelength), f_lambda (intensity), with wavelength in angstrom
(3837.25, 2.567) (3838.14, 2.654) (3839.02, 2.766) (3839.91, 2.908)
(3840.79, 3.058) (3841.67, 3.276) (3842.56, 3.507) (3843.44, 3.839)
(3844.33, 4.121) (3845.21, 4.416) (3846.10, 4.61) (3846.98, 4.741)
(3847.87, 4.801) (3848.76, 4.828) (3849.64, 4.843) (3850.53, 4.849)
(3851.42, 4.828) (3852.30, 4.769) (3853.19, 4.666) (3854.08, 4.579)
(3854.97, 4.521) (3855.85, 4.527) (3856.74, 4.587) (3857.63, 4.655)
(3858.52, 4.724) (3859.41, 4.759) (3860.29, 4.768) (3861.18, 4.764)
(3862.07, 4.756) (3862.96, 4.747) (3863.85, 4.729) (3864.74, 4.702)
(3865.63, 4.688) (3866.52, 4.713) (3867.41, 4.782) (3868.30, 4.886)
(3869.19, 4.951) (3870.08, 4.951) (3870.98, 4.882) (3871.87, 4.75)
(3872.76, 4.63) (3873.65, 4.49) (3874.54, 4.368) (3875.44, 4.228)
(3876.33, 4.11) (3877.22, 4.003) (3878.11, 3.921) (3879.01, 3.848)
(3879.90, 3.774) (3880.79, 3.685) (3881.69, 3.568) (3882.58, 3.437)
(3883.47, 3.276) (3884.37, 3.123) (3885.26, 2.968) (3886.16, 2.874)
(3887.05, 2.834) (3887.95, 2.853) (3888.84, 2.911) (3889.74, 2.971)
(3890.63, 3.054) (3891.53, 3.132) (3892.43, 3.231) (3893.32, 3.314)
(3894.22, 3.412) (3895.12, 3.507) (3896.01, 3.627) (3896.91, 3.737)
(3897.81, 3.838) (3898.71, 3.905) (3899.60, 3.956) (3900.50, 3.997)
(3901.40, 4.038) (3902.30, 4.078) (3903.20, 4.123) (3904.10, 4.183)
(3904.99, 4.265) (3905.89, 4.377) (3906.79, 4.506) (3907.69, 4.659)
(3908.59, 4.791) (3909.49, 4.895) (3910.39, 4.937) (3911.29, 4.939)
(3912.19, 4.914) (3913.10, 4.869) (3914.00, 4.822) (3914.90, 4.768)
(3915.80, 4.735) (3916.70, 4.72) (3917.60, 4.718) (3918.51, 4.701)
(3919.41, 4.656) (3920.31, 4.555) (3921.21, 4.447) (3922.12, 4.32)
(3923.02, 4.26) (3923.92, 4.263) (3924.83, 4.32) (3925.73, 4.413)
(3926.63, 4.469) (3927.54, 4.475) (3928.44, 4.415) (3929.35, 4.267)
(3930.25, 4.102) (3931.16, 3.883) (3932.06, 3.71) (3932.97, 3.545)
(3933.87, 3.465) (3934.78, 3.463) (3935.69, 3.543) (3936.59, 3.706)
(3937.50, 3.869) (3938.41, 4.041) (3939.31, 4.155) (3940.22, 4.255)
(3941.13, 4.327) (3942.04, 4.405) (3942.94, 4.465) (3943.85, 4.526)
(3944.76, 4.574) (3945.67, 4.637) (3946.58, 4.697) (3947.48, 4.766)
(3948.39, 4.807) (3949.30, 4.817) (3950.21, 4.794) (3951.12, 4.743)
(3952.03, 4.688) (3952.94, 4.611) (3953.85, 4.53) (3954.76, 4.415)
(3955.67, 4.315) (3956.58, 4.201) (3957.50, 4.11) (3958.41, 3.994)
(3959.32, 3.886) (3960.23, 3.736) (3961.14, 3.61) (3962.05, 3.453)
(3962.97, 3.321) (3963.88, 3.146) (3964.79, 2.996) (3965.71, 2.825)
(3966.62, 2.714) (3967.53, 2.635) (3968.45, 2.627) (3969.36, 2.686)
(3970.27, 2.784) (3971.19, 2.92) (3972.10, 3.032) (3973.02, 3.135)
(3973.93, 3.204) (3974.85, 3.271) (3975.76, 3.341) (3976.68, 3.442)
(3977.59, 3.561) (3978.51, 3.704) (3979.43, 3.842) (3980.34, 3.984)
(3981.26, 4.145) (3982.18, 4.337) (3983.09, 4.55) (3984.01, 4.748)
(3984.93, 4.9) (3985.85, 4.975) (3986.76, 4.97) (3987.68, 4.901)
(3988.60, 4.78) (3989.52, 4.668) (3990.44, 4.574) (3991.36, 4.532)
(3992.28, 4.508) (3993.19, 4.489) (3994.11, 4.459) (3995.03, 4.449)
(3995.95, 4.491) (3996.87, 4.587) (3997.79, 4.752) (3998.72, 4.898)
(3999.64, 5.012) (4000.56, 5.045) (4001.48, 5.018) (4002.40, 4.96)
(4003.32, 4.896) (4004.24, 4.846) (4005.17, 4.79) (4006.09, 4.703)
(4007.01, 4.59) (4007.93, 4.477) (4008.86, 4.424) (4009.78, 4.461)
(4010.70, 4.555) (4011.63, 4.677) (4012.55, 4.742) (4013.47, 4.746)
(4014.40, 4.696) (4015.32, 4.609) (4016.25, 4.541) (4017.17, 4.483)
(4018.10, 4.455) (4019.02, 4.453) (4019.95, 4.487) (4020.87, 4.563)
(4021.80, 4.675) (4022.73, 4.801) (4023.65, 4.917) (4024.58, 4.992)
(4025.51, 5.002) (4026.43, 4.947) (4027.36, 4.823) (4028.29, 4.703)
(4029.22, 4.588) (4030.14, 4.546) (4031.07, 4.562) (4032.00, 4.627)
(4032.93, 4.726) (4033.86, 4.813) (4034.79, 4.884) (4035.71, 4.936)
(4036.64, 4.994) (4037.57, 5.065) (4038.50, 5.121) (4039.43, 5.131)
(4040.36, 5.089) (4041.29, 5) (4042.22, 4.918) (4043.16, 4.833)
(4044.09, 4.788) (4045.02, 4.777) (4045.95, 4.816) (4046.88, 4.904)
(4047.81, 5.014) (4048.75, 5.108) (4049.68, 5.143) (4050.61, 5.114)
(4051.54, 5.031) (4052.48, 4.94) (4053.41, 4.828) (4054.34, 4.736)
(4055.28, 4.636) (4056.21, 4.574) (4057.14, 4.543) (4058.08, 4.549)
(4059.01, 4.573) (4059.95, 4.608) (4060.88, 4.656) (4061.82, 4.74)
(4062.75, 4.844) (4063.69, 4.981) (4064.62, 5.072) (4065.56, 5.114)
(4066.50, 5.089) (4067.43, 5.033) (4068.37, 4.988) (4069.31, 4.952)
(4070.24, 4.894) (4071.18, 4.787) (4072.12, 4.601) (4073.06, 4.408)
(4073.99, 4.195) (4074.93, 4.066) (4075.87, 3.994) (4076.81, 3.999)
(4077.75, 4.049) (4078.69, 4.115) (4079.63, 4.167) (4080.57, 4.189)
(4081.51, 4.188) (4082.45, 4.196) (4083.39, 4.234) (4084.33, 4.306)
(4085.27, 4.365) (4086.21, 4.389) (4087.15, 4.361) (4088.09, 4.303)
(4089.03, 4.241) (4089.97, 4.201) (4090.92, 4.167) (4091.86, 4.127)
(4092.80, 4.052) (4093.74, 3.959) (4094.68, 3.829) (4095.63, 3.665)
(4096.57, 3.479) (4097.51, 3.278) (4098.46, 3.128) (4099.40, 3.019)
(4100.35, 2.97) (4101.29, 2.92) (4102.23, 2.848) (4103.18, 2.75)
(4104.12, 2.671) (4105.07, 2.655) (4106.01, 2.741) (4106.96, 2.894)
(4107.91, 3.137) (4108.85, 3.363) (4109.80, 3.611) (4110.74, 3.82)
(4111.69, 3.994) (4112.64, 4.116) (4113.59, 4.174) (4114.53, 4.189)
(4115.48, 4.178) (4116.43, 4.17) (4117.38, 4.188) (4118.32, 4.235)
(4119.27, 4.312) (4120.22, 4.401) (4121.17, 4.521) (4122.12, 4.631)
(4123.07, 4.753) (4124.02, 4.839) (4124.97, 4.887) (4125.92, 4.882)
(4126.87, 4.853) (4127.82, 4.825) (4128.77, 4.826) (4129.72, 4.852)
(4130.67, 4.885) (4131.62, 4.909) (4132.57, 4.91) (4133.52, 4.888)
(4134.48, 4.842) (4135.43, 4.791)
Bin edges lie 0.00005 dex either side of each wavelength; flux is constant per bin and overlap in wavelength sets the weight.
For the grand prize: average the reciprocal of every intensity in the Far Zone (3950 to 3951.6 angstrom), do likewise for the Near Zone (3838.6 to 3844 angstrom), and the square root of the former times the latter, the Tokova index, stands 0.26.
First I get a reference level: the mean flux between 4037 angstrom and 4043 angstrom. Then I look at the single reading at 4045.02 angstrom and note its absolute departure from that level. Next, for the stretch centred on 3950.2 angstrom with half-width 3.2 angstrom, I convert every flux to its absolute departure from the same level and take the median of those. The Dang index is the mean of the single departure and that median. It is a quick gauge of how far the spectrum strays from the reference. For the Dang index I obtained 0.3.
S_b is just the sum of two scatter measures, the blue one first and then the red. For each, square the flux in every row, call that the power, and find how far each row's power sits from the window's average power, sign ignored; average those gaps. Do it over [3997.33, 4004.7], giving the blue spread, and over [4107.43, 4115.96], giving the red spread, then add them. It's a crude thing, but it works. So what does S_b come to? 3.2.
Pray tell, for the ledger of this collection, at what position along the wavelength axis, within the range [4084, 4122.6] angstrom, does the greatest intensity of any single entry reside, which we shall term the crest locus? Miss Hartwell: 4122.12 angstrom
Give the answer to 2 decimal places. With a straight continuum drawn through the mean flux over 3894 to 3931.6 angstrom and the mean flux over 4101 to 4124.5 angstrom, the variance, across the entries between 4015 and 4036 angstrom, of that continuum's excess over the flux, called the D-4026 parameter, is 0.04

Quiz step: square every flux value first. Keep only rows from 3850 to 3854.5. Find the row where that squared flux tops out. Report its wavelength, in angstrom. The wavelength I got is 3850.53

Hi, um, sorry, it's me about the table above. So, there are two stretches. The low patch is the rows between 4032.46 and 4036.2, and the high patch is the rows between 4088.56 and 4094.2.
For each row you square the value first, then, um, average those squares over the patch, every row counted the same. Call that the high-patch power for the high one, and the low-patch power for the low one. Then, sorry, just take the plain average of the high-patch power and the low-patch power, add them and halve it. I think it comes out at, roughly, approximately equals 20.2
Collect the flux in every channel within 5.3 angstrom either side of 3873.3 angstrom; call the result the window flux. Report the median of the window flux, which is 4.56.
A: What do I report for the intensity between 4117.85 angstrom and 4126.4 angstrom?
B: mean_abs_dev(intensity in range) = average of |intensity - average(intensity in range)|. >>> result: 0.21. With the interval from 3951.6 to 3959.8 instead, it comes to 0.23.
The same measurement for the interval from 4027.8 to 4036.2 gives 0.12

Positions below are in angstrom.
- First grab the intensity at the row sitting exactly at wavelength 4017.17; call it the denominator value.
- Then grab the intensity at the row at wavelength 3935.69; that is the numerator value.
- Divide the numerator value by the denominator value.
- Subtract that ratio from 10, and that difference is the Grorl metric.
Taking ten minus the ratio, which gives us 9.21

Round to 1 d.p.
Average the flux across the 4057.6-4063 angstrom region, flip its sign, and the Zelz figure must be -4.7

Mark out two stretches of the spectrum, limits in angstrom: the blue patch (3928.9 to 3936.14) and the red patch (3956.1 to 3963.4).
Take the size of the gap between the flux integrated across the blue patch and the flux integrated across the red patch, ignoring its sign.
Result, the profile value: 0.5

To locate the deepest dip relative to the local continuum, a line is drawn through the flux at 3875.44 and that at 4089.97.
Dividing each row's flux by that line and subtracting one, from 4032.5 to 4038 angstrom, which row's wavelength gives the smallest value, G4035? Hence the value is 4032.93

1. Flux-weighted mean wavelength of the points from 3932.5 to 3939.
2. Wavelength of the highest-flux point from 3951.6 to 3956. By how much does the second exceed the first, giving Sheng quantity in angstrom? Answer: 16.3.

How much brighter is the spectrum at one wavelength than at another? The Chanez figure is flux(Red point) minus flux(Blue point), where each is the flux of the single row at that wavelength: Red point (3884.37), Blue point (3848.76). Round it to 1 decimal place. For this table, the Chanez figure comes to -1.7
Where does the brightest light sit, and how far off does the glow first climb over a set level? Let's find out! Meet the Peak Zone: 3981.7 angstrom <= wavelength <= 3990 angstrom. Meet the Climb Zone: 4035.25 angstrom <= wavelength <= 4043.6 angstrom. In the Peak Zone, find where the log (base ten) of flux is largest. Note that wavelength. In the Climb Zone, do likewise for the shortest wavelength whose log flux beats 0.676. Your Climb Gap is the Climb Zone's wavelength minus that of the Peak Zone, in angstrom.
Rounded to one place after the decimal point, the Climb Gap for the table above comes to 49.9 angstrom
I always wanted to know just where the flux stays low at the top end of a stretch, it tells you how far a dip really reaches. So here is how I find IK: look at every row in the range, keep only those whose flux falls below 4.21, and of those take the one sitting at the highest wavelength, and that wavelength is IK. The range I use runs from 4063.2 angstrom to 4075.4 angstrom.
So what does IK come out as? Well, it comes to 4074.93 angstrom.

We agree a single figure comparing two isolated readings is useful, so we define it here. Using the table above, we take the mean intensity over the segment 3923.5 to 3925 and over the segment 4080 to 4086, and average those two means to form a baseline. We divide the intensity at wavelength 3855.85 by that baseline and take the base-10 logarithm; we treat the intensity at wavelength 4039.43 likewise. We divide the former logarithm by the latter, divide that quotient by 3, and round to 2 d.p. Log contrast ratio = 0.11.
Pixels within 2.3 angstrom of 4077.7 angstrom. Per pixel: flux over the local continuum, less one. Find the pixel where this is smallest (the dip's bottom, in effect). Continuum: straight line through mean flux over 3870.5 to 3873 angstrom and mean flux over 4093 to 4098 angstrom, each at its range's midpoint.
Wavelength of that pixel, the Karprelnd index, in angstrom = 4075.87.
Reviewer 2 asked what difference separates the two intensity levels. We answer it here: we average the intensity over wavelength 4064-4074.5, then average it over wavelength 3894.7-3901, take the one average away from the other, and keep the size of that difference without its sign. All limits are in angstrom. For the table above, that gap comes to 1.0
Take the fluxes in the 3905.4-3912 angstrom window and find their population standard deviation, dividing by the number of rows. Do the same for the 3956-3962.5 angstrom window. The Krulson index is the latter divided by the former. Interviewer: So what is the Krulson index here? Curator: 1.2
